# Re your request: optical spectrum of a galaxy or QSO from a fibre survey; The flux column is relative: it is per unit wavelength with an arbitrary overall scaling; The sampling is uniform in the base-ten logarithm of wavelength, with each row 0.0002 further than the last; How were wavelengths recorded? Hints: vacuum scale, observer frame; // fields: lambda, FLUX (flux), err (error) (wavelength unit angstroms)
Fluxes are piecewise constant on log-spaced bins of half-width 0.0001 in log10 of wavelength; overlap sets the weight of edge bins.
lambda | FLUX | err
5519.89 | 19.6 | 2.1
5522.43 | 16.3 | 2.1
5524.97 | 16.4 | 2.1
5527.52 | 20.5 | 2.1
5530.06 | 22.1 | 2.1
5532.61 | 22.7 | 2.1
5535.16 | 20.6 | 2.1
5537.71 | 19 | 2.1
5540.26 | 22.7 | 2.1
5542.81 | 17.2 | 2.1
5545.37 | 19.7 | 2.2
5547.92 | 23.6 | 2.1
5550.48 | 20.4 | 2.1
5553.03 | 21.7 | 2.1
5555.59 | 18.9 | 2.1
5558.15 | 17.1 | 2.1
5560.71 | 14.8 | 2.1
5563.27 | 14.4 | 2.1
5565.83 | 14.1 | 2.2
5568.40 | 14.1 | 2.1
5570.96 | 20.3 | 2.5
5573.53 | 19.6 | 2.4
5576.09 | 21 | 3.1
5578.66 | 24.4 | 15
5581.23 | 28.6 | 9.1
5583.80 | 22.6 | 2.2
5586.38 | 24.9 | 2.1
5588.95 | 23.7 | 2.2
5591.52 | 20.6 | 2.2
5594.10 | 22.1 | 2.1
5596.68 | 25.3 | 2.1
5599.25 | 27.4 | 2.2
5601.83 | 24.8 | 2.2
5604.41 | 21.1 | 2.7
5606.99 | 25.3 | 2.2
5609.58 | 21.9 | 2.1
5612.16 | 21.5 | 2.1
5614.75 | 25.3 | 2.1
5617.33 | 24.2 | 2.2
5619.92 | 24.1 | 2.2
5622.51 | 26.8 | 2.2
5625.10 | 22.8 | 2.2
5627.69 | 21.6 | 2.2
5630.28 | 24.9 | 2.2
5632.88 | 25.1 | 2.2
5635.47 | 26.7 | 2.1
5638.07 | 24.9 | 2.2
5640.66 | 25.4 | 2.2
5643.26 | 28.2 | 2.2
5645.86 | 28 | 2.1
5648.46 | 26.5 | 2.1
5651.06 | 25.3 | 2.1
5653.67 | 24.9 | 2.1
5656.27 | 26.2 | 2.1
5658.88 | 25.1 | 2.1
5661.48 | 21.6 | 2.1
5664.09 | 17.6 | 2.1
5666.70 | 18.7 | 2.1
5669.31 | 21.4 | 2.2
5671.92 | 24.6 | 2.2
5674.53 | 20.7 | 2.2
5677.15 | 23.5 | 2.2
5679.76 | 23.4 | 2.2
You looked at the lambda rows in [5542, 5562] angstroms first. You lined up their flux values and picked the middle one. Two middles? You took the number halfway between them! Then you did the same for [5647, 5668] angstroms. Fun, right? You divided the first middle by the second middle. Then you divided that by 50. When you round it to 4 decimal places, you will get 0.0154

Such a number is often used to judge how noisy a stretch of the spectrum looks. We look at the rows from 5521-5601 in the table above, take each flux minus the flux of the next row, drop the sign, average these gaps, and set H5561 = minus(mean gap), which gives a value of -2.4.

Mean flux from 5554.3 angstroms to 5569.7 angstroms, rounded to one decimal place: 15.6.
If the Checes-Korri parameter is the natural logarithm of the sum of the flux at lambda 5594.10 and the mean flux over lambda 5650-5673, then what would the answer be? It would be 3.80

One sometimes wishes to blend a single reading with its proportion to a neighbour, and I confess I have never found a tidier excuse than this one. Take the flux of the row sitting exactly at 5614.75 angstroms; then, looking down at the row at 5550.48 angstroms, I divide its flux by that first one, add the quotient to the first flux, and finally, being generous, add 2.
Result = 28.1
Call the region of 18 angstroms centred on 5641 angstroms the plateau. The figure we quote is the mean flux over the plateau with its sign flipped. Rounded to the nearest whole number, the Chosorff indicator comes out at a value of -26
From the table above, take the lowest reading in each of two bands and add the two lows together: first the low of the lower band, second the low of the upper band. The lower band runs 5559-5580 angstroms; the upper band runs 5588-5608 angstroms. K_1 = 34.7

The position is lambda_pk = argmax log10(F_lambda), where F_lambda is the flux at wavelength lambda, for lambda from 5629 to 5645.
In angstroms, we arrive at 5643.26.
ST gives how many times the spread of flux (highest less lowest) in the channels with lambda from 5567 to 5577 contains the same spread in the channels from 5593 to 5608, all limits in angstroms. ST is 1.1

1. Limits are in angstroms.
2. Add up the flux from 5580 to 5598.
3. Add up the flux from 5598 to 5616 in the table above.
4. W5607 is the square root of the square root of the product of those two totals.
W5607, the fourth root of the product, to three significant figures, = 12.9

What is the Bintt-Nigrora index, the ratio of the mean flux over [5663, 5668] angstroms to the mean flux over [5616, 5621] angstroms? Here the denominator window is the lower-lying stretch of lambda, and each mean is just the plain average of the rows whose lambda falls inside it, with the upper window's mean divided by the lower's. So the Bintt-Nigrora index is 0.75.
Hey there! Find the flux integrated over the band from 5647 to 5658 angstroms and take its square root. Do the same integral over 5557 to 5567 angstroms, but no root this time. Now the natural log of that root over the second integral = -2.2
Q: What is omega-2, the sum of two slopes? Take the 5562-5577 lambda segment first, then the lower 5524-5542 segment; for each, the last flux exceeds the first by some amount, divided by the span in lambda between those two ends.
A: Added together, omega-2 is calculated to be 0.93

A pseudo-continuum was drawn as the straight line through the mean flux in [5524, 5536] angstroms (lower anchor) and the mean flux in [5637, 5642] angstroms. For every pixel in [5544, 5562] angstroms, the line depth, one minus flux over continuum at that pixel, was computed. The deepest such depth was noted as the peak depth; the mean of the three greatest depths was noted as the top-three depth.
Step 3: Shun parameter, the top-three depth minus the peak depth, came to -0.102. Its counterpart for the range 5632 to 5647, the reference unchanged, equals -0.011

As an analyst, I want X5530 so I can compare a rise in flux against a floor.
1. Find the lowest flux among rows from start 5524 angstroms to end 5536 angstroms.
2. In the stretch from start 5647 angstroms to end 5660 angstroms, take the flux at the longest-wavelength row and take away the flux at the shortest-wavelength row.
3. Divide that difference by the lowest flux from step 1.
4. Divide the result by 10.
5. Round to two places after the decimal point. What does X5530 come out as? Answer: -0.01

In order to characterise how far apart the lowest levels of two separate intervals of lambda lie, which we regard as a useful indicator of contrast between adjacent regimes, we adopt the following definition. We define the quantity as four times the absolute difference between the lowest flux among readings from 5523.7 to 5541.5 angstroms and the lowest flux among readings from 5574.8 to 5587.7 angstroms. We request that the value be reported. 18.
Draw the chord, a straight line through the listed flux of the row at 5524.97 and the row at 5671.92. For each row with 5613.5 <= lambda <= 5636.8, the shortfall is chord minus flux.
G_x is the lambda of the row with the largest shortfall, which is 5627.69 angstroms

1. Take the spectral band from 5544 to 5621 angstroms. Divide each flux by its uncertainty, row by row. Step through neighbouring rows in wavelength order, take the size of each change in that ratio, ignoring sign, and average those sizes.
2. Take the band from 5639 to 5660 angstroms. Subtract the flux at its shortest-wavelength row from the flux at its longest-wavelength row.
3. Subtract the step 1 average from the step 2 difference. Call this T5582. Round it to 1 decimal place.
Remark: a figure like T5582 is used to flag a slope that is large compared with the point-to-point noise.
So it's -1.9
